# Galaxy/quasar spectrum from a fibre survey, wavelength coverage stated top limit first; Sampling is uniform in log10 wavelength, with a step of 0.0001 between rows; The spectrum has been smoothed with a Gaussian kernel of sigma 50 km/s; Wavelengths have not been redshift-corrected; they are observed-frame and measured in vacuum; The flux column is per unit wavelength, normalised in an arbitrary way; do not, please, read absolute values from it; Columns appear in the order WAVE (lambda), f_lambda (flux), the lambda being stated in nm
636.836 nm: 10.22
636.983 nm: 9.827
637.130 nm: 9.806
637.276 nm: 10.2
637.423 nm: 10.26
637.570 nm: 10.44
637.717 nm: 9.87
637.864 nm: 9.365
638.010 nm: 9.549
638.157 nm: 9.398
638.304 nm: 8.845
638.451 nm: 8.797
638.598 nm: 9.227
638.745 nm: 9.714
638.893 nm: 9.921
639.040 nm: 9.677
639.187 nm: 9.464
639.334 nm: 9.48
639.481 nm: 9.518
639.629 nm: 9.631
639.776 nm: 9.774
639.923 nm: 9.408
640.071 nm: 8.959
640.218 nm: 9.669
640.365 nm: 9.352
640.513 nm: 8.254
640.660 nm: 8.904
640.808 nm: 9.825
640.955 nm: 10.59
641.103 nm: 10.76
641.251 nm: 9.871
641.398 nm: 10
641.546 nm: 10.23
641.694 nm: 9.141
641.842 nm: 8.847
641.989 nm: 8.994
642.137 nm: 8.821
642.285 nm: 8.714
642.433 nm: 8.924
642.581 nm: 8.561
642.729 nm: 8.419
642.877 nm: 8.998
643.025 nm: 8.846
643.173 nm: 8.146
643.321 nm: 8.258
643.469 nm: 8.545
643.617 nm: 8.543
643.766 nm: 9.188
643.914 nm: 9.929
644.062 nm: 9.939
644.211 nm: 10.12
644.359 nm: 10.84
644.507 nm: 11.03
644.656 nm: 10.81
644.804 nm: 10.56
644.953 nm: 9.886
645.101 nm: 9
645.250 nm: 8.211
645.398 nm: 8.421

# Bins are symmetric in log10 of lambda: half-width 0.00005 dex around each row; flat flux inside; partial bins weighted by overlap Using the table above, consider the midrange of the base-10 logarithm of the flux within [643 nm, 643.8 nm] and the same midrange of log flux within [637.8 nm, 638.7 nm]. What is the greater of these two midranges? 0.96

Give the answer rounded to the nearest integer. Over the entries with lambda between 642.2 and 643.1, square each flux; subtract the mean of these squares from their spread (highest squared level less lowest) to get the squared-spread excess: -66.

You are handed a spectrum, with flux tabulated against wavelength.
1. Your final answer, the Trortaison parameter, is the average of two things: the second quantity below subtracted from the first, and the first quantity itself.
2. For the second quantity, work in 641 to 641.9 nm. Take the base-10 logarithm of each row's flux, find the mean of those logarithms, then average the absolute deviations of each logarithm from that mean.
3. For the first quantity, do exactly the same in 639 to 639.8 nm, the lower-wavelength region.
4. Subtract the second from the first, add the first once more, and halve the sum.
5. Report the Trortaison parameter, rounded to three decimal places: -0.008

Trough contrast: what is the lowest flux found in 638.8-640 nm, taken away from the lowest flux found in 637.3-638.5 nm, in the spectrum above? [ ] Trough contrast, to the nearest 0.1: -0.6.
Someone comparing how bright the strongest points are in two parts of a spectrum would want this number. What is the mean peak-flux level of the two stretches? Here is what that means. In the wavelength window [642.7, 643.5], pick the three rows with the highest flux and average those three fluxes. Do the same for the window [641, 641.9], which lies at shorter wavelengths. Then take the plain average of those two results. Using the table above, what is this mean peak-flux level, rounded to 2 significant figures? 9.6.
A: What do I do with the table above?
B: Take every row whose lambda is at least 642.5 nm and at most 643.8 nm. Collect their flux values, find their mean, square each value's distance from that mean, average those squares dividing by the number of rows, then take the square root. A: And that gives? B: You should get 0.32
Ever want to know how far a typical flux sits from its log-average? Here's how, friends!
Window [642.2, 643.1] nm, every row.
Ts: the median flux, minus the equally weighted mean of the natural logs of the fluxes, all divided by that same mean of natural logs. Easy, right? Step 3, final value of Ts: 3.05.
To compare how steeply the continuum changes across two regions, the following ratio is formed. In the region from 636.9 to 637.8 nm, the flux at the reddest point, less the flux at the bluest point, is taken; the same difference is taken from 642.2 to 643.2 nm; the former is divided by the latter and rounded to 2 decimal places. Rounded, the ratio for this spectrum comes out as -0.08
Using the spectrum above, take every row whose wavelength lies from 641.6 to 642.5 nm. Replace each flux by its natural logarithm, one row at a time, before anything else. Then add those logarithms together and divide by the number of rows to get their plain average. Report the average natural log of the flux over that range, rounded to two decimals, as 2.19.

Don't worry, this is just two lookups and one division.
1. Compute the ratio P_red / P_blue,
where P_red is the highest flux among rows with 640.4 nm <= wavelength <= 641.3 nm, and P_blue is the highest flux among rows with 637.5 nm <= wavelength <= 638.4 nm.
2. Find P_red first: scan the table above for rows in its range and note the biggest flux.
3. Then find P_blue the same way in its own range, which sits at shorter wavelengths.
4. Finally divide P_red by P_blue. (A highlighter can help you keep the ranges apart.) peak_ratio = 1.03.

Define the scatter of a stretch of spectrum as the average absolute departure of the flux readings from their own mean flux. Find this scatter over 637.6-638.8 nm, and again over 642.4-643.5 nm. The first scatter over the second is 1.2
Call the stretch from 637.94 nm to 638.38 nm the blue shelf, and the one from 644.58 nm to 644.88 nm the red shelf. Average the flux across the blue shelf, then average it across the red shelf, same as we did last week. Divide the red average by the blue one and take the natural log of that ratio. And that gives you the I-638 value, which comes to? 0.14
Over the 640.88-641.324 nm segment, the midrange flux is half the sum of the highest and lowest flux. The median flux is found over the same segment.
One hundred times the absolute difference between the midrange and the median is 27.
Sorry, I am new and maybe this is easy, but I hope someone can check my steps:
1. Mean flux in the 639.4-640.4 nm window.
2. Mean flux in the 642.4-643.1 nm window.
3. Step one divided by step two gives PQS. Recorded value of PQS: 1.08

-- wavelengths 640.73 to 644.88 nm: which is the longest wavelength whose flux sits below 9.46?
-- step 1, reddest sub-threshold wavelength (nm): 643.766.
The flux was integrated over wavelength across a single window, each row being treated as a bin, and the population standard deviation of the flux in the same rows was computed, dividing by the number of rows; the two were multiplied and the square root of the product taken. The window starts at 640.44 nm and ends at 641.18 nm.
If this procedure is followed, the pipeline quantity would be 2.6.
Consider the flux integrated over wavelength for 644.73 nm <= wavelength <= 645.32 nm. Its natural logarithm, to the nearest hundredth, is 1.72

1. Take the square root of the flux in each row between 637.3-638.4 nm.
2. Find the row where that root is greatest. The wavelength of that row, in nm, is 637.570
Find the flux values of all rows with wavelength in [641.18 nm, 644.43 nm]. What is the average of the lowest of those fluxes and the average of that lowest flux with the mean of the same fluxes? 8.4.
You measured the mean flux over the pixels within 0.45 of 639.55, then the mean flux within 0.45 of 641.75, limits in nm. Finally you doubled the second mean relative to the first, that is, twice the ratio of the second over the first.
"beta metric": 1.96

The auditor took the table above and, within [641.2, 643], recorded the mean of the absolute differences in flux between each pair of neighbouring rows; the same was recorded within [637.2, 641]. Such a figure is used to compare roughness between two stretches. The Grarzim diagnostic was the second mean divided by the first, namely 1.20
